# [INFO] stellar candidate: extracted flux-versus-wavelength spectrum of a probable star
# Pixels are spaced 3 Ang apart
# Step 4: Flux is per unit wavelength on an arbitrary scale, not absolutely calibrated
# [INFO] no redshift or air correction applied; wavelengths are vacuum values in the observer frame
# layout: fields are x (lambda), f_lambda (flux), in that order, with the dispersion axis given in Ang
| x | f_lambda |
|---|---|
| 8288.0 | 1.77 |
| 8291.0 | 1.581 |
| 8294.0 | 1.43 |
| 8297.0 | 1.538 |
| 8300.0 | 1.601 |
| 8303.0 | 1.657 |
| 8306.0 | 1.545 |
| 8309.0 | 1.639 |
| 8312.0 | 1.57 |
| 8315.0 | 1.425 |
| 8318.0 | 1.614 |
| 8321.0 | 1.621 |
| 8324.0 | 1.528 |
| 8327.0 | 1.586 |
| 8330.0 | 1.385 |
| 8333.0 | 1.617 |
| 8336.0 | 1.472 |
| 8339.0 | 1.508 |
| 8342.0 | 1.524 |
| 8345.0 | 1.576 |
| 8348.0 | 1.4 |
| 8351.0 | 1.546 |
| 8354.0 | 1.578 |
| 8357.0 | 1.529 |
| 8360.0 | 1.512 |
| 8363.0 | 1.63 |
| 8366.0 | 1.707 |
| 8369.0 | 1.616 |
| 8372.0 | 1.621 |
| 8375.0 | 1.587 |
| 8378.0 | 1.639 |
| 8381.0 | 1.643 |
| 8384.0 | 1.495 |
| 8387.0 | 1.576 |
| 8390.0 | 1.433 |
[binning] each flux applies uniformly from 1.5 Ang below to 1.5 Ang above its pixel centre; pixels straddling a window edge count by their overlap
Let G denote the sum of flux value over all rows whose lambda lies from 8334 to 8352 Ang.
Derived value 9.0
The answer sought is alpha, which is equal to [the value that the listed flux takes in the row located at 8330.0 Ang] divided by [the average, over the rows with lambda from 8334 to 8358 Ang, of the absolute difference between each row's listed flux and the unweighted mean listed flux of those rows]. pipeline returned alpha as 33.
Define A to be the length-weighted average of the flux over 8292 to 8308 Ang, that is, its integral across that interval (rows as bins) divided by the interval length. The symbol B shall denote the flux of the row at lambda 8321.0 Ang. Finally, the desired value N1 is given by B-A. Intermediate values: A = 1.56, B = 1.621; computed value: 0.06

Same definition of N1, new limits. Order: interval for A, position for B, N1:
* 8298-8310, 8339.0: -0.10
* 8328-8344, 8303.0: 0.15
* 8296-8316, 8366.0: 0.13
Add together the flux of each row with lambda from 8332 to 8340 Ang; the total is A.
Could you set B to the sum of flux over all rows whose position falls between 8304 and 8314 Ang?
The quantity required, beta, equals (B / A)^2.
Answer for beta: 1.07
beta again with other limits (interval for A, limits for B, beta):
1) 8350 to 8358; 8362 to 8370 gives 1.13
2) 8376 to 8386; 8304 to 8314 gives 0.99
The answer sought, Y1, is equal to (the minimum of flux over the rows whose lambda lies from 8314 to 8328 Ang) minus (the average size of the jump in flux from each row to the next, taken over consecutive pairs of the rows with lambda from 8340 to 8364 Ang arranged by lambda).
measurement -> 1.34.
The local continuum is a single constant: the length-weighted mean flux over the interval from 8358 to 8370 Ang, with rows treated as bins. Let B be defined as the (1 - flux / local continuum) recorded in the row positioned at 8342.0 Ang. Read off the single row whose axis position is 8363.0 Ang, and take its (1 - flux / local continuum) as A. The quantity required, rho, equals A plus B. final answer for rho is 0.044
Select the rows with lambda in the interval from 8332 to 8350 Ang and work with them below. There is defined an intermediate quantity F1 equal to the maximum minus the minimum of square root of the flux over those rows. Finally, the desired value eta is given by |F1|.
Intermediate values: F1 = 0.088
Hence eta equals 0.088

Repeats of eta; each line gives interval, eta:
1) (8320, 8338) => 0.096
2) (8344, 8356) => 0.073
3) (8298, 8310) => 0.044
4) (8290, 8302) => 0.069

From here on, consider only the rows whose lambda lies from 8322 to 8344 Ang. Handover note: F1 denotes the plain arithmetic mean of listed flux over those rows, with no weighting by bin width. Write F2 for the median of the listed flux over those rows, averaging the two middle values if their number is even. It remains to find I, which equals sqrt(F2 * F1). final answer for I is 1.52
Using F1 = 1.52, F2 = 1.52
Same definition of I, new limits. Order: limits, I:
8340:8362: 1.53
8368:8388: 1.61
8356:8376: 1.61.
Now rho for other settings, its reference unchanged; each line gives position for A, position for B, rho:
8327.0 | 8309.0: 0.000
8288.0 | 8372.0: -0.103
